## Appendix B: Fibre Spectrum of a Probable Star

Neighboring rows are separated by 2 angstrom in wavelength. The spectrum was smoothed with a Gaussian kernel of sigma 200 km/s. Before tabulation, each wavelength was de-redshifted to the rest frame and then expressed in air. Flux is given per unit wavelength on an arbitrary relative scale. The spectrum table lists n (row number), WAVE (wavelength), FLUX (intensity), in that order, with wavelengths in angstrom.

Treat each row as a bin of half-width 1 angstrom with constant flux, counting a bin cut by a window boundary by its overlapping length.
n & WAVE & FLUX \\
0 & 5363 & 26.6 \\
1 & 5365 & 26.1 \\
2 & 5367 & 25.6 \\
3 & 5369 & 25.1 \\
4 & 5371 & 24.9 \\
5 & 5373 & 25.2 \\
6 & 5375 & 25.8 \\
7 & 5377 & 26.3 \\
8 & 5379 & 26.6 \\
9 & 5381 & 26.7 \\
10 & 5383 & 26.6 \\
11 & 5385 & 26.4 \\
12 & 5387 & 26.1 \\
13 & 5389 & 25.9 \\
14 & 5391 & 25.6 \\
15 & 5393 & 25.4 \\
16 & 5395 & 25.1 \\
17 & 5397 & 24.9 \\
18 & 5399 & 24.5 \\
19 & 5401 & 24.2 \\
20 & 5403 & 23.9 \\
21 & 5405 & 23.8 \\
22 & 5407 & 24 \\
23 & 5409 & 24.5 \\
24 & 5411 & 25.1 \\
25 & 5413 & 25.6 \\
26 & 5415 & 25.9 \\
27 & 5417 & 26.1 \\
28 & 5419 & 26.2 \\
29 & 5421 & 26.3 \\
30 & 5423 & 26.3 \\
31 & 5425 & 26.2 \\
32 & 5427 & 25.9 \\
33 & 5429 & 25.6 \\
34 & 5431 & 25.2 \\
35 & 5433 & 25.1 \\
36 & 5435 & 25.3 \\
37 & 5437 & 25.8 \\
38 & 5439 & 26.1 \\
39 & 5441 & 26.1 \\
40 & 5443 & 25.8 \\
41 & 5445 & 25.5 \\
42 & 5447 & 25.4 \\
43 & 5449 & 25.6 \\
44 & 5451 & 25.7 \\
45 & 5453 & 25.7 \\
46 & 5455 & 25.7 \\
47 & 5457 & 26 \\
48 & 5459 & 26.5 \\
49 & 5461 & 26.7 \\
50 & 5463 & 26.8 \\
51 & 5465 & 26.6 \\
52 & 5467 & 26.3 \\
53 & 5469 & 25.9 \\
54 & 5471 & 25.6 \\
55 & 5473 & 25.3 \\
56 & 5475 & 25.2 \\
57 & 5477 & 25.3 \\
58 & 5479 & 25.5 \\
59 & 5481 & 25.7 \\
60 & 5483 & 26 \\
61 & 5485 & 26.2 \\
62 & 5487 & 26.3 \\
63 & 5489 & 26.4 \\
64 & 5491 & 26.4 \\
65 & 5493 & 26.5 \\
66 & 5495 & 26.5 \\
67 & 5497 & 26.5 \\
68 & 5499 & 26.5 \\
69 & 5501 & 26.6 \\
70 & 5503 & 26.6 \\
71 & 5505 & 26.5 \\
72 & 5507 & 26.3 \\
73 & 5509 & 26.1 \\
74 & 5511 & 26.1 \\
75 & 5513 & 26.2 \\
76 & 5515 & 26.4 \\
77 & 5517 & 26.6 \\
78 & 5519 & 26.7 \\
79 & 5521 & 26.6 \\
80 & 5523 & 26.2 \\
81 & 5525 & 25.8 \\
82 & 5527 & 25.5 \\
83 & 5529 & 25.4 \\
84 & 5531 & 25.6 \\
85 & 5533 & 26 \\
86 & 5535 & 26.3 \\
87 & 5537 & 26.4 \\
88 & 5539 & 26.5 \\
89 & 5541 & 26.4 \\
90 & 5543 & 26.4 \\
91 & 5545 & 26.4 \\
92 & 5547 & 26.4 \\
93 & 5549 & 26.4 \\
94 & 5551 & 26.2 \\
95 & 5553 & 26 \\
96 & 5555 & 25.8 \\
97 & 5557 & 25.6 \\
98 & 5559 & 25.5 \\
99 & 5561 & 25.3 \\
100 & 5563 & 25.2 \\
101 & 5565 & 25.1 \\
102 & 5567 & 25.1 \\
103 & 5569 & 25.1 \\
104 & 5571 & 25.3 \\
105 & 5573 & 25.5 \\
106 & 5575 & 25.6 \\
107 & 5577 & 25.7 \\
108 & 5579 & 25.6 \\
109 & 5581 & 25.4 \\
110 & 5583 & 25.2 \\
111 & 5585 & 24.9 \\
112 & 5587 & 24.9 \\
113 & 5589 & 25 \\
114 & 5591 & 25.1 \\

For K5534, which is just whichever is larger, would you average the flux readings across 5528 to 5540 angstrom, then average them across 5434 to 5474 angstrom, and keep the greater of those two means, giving 26.0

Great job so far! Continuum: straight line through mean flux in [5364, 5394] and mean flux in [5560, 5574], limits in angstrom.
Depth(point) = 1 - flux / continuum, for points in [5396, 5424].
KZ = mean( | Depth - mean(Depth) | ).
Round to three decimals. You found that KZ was 0.033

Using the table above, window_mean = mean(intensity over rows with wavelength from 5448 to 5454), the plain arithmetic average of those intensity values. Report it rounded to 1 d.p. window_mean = 25.7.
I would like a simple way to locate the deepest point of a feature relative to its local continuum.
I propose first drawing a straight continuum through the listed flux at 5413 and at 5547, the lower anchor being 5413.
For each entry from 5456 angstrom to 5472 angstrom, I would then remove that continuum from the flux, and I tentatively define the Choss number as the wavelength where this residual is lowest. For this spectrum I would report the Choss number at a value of 5471 angstrom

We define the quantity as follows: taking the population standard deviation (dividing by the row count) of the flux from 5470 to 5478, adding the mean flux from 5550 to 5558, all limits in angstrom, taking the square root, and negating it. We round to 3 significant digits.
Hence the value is -5.10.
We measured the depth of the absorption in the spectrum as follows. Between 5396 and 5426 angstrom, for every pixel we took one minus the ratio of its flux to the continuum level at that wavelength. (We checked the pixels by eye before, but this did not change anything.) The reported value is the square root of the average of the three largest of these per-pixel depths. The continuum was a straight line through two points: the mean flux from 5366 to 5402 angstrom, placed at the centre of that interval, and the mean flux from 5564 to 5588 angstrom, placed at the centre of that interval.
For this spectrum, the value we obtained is 0.256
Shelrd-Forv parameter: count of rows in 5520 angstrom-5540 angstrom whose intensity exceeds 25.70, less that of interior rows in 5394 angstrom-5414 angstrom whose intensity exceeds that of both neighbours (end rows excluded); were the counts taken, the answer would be 7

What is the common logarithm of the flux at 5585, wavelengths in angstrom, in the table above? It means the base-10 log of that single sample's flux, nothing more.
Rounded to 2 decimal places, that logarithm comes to 1.40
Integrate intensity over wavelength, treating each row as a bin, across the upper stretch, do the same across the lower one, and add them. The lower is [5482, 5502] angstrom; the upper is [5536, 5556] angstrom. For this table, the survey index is 1054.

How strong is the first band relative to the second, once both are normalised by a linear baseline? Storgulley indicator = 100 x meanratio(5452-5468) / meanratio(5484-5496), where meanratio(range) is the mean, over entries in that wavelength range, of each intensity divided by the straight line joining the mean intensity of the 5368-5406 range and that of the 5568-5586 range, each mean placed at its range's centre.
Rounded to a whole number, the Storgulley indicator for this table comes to 100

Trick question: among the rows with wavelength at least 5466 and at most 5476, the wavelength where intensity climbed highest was 5467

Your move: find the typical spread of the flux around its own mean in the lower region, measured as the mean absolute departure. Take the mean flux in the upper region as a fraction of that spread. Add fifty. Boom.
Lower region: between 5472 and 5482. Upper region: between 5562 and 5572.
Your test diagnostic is 207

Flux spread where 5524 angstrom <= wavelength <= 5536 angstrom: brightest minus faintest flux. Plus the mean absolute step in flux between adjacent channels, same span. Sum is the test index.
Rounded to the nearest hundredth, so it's 1.16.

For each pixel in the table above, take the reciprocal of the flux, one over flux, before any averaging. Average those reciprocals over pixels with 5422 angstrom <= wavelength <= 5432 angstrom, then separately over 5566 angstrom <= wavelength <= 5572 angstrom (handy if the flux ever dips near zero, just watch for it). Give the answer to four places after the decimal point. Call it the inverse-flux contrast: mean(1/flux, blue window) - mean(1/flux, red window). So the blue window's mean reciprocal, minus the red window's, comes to -0.0010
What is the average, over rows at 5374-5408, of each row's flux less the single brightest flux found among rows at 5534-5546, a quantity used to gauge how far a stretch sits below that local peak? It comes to -1.1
